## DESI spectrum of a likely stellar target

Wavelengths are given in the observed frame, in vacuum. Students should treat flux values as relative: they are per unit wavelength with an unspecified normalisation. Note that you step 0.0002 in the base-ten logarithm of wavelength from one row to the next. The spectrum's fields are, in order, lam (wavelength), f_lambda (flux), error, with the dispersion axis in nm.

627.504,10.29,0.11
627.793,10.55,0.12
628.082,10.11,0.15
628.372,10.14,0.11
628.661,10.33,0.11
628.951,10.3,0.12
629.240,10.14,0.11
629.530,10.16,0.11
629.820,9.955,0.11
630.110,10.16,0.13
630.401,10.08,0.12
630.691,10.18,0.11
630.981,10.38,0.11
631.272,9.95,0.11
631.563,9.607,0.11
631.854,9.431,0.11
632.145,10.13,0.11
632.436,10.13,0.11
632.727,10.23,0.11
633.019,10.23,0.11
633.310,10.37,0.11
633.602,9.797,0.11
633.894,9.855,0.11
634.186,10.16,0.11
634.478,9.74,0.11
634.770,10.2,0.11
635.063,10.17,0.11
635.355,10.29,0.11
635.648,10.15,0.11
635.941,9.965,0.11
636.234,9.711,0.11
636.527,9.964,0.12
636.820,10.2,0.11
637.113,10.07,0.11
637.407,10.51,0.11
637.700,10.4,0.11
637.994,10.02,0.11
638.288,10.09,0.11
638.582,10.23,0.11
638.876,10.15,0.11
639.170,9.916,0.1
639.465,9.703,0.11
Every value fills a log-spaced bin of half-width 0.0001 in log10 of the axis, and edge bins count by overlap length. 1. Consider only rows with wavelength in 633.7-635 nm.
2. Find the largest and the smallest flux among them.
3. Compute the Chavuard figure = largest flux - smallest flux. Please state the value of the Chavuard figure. 0.46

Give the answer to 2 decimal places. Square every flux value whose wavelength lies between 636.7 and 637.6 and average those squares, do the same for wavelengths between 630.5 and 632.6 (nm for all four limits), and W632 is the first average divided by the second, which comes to 1.06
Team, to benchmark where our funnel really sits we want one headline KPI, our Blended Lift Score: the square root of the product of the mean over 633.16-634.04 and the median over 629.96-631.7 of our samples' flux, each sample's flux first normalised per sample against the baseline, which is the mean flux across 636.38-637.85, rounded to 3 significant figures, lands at 0.984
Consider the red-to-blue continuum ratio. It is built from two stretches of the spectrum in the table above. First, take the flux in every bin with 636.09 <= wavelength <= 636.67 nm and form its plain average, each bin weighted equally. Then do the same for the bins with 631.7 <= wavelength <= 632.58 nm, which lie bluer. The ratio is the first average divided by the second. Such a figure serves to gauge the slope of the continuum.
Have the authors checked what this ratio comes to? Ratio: 0.99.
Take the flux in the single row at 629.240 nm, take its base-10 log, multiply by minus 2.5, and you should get -2.515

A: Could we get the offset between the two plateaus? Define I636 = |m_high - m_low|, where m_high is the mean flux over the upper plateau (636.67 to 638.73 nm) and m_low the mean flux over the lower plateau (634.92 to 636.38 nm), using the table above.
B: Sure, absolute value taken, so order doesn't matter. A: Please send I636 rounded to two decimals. 0.16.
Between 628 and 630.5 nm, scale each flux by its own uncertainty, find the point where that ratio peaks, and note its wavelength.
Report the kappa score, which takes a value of 628.661 nm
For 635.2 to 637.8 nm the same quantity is 637.407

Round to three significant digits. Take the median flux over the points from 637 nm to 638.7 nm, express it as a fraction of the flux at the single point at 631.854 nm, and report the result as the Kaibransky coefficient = 1.08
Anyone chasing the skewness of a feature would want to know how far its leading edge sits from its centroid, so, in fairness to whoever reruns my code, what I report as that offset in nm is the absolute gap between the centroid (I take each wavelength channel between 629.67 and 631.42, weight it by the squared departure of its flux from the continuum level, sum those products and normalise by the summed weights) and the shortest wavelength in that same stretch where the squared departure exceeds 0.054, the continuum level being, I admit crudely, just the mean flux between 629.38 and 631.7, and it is 0.15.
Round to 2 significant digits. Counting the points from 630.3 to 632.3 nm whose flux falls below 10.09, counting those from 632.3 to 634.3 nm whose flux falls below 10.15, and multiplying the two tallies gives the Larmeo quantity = 12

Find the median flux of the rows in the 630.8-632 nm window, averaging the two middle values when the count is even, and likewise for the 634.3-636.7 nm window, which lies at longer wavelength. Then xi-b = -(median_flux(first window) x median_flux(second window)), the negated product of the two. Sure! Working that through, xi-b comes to -98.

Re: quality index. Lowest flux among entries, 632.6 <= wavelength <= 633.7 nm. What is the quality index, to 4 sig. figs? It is 9.797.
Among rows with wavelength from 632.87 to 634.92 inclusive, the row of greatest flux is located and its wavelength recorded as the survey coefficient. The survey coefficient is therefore 633.310 nm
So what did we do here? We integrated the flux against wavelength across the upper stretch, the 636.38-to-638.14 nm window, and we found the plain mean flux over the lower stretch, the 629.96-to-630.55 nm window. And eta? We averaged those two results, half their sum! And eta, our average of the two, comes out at 14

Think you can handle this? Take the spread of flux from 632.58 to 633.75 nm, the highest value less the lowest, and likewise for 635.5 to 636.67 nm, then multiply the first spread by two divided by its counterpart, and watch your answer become 2.6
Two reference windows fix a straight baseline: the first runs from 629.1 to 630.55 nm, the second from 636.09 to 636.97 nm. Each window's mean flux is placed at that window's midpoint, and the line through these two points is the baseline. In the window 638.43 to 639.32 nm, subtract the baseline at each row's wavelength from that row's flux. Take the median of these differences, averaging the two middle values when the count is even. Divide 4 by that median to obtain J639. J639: 17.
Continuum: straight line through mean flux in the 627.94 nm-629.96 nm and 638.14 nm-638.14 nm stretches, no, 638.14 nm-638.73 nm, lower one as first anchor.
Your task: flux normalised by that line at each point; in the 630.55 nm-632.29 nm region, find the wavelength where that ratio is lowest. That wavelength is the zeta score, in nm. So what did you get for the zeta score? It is 631.854 nm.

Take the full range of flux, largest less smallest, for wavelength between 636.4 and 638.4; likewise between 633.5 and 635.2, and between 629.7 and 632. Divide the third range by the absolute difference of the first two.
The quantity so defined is 11.0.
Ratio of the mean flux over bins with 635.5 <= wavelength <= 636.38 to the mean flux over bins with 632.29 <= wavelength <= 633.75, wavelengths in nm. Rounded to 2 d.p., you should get 0.98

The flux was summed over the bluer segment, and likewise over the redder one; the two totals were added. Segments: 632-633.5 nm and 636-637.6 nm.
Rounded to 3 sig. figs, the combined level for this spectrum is 102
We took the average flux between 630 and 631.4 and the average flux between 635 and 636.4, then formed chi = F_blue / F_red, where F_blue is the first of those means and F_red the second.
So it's 1.01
